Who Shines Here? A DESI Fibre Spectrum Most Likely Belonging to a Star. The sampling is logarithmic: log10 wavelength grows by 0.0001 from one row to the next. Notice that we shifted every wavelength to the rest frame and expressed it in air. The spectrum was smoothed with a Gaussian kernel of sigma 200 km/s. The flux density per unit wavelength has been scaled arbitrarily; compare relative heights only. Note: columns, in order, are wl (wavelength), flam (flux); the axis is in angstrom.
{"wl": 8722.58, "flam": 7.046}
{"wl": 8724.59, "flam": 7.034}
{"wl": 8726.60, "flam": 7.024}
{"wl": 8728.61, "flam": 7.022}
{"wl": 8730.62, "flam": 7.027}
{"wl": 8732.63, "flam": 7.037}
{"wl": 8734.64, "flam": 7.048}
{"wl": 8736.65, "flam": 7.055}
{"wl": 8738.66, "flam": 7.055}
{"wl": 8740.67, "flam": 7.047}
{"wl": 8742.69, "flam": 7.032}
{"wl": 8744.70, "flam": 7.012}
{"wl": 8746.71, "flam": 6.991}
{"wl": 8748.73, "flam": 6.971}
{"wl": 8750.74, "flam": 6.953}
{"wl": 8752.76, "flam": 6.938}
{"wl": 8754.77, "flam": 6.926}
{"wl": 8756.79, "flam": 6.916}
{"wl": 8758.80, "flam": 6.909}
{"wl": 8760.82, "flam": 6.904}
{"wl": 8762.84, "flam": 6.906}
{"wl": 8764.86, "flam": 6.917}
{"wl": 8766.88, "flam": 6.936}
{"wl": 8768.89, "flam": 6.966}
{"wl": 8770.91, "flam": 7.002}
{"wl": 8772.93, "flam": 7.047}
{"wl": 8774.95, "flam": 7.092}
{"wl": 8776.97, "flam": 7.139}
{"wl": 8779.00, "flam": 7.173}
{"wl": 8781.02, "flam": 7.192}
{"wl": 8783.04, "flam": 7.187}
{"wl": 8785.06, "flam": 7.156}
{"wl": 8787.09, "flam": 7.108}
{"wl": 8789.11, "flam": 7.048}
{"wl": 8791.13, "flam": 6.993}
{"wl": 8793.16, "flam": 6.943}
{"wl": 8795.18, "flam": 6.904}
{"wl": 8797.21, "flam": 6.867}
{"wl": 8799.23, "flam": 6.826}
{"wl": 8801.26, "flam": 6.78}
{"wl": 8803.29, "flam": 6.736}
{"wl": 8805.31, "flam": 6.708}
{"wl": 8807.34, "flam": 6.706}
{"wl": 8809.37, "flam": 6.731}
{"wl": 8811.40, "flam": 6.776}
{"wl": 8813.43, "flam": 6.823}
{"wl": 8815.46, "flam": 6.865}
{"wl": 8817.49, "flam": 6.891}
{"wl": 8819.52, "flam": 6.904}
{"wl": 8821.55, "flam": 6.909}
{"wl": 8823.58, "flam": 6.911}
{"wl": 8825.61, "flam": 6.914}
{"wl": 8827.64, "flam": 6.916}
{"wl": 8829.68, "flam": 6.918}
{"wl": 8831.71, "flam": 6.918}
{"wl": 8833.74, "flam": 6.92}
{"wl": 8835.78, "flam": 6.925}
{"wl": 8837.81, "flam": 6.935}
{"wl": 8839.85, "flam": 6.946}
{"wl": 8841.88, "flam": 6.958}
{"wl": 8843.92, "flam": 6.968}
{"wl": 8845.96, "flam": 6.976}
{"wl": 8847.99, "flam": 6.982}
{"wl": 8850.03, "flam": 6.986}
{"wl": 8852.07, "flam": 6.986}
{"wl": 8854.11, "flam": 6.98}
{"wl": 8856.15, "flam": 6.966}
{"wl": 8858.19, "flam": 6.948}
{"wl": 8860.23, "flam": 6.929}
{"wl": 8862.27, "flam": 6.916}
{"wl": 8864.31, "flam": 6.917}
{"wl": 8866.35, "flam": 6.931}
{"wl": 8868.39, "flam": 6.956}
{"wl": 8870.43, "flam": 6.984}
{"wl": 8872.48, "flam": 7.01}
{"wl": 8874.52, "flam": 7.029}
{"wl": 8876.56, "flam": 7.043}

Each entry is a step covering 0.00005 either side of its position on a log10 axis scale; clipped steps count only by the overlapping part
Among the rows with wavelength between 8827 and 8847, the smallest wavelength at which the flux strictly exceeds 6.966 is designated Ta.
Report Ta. 8843.92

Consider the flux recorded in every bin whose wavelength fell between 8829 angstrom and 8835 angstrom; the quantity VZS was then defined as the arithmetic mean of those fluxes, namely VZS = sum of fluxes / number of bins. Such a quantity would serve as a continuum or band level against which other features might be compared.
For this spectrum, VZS 6.92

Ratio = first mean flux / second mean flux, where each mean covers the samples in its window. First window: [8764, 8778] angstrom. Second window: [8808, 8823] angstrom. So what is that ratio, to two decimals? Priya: 1.03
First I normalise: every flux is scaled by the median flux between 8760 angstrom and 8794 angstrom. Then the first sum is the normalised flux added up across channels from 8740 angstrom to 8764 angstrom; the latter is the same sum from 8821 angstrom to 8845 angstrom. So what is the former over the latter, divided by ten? 0.100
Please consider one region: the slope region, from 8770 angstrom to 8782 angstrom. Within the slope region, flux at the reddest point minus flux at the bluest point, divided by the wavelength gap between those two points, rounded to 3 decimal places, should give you 0.019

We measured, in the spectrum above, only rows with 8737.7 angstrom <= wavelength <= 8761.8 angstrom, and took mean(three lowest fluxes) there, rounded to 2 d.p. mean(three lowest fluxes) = 6.91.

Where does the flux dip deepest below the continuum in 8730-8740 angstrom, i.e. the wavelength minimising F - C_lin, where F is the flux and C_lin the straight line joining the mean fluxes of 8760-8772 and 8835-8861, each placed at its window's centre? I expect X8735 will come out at 8730.62 angstrom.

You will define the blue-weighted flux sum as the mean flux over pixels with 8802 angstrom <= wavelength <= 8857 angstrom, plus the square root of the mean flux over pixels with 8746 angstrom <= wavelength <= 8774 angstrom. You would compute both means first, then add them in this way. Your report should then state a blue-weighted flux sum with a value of 9.53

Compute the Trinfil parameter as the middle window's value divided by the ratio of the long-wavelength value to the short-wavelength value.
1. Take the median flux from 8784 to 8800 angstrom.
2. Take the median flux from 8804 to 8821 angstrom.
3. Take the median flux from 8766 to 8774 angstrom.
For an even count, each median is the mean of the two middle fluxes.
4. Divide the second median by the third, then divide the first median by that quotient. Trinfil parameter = 7.2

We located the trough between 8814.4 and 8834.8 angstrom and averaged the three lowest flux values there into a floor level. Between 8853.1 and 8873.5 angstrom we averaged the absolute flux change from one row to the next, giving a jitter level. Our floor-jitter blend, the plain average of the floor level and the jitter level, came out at 3.45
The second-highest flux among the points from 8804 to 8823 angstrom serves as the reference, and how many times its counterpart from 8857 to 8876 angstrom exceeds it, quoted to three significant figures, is 1.02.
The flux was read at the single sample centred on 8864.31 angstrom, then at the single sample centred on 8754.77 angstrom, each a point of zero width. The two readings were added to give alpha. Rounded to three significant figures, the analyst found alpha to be 13.8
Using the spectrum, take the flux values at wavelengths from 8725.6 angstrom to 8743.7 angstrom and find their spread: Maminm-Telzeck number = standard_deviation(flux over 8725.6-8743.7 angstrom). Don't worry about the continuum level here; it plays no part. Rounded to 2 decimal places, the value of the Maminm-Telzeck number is 0.01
